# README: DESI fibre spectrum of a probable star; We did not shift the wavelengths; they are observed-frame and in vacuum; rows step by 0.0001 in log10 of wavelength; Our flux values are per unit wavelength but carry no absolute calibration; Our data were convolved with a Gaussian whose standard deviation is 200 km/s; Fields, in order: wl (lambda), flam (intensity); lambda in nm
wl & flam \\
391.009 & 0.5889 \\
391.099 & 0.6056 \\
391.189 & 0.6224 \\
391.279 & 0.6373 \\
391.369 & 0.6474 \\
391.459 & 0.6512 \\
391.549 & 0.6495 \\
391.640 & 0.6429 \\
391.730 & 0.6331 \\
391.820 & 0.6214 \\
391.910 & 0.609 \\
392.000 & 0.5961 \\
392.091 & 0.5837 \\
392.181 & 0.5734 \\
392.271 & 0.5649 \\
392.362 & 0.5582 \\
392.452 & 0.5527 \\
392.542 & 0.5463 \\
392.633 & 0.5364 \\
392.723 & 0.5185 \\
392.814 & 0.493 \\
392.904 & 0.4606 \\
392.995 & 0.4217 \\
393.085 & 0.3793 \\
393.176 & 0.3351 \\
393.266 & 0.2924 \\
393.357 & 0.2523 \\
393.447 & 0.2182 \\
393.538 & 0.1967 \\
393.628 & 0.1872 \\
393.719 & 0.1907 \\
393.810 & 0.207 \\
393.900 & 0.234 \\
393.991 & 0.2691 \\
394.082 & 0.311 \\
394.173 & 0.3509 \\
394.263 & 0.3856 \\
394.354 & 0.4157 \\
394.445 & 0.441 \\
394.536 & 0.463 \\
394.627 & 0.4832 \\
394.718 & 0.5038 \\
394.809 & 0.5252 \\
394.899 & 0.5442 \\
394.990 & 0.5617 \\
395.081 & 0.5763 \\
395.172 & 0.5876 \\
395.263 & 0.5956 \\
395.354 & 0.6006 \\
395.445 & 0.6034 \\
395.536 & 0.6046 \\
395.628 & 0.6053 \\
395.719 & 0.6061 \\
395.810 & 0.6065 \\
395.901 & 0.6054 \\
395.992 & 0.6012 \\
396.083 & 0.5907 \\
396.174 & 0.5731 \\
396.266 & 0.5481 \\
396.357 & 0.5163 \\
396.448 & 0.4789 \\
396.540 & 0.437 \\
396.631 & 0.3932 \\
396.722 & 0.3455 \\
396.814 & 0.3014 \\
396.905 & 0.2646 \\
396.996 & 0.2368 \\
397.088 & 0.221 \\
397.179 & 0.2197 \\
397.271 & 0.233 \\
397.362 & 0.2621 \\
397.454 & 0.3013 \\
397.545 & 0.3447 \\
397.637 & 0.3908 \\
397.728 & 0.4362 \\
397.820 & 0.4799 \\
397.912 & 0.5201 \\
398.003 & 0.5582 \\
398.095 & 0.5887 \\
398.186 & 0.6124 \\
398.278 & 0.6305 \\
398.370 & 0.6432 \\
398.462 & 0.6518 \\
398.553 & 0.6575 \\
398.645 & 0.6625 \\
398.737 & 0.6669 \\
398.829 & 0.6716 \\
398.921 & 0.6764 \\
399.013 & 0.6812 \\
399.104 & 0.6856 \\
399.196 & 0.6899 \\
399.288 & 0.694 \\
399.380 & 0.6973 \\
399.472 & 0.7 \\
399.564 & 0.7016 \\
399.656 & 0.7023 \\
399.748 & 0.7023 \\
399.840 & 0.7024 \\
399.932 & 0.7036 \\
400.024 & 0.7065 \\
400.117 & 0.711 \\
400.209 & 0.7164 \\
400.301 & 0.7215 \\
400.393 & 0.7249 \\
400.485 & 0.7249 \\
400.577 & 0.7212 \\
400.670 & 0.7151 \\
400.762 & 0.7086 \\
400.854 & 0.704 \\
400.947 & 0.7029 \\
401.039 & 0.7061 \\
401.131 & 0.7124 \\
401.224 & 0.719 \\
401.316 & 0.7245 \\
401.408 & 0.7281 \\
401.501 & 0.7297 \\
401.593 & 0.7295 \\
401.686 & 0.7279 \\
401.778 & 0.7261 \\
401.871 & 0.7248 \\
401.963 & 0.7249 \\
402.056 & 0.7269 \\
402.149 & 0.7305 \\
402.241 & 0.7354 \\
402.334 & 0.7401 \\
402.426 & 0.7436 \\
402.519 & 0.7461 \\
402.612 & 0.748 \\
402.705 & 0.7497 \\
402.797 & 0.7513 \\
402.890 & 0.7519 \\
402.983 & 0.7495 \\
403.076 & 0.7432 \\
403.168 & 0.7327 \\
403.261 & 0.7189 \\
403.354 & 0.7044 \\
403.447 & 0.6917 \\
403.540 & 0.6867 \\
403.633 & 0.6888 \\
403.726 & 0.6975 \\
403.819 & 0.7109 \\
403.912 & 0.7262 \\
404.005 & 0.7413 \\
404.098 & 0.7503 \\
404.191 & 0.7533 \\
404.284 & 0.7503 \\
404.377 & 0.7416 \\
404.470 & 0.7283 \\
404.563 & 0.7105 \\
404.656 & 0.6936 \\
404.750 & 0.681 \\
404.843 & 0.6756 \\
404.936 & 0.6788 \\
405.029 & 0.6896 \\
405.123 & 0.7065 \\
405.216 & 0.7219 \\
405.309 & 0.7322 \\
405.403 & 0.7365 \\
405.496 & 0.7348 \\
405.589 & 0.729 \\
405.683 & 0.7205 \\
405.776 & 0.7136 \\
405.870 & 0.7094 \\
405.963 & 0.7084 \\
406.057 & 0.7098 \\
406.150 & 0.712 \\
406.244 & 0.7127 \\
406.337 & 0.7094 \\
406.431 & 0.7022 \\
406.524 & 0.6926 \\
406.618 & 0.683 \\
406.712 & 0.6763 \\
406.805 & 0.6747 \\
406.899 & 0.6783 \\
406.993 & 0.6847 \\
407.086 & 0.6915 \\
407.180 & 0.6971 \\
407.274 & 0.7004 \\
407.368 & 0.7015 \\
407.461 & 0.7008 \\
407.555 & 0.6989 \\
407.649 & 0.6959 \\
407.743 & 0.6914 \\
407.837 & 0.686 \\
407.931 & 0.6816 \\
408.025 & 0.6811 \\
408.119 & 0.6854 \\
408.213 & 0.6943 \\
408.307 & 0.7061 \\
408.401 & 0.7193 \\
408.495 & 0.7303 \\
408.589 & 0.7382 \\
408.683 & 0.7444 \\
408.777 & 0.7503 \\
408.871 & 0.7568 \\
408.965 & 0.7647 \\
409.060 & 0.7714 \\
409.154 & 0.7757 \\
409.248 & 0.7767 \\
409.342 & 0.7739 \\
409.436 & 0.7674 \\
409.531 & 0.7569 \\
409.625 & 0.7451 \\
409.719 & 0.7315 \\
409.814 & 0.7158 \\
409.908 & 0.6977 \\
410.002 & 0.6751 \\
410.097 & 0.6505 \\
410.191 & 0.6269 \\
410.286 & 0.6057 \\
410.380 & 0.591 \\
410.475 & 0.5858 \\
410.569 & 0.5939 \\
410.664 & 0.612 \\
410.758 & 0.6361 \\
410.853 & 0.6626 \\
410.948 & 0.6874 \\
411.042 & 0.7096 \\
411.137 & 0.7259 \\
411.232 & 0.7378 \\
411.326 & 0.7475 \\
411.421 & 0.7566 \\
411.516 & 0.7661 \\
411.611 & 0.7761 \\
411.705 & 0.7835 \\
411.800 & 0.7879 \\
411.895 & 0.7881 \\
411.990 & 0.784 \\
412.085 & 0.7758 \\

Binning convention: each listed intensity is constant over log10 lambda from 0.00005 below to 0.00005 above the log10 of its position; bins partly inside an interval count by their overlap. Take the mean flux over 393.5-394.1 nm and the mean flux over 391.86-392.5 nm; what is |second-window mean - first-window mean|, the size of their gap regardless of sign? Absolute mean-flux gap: 0.35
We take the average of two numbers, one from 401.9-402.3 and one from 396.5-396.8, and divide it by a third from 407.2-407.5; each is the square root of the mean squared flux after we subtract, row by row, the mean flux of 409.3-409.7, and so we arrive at 3.4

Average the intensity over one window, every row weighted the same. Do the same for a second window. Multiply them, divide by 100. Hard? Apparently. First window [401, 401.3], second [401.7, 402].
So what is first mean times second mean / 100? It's 0.0052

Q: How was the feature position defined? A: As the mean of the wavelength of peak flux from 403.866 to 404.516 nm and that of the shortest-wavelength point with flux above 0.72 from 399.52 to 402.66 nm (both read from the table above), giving 402.25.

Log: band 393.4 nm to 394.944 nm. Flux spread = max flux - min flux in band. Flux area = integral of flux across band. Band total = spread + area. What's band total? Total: 0.90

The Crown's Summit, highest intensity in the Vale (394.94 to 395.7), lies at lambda 395.628 nm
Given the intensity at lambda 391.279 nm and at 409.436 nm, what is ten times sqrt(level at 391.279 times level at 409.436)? 6.99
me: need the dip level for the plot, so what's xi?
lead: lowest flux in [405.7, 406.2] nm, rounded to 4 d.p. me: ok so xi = 0.7084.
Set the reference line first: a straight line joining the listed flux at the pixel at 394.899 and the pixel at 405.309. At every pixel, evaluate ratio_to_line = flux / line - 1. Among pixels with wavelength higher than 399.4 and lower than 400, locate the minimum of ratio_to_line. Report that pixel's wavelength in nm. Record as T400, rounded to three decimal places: 399.932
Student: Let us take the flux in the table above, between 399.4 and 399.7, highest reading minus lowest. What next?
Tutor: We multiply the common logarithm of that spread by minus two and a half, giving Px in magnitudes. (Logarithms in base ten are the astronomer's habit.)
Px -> 6.6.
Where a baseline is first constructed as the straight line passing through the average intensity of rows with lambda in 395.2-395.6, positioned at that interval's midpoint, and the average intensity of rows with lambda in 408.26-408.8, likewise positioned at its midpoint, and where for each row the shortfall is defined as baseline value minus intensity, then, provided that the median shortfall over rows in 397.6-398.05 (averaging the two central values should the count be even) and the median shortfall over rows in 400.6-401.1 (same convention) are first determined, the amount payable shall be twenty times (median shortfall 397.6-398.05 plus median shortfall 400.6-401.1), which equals 1.9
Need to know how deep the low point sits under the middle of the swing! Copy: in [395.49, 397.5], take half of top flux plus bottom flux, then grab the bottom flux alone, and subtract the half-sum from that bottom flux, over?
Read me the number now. -0.19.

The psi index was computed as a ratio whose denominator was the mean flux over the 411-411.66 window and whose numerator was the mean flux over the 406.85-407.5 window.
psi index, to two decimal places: 0.93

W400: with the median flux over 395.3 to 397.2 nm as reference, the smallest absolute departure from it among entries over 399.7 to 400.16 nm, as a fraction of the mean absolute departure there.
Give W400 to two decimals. 0.98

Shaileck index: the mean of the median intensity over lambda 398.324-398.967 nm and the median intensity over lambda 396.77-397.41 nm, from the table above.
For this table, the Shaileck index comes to 0.45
